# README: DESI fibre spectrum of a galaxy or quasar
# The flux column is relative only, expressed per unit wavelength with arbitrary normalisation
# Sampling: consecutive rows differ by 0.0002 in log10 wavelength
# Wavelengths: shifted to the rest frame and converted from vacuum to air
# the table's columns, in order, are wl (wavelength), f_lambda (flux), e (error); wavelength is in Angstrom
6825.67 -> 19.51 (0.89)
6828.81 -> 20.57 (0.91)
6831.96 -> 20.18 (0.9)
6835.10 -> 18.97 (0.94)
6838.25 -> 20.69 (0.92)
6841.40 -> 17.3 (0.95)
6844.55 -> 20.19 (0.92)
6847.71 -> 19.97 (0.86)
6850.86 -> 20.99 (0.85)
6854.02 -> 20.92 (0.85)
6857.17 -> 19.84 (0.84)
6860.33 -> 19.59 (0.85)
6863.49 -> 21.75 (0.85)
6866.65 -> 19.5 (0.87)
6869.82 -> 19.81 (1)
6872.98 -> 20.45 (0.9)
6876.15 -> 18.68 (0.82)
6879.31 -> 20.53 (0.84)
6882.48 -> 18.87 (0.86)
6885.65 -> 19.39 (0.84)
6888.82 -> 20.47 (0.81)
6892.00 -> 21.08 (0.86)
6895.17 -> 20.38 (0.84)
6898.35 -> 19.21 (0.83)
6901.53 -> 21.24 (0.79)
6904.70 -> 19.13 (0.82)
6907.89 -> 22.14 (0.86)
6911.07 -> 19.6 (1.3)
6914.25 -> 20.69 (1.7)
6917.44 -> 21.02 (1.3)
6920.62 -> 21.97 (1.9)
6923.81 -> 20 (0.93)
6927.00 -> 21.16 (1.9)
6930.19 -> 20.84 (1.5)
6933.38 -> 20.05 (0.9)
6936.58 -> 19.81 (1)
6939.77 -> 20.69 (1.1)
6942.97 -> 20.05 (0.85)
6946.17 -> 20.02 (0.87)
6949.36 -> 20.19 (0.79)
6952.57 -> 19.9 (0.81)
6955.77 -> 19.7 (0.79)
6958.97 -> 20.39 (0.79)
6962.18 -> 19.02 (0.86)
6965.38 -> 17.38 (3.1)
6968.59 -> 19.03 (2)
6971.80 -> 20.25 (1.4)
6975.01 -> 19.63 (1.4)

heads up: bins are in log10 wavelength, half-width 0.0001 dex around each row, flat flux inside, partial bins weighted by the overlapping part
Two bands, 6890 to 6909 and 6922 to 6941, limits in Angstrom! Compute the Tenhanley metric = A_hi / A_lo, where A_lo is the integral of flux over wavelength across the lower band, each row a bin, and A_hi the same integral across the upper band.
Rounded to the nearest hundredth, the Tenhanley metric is 1.00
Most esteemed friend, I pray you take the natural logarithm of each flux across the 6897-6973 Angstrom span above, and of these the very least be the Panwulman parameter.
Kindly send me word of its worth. 2.86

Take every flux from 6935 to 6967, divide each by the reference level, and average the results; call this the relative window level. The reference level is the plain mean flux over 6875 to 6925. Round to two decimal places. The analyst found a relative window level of 0.97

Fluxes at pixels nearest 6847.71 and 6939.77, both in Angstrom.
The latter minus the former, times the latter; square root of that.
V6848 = 3.9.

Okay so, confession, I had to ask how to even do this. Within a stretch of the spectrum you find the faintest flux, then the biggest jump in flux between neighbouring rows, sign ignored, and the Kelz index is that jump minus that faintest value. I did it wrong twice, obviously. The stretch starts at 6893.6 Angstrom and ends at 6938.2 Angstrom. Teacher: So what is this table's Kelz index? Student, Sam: -16.1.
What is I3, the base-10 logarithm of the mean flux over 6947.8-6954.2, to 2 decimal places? 1.30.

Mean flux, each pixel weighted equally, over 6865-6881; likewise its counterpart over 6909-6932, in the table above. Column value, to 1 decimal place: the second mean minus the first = 1.0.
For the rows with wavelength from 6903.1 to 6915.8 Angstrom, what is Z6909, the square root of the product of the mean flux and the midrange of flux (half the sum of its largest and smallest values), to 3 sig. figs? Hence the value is 20.5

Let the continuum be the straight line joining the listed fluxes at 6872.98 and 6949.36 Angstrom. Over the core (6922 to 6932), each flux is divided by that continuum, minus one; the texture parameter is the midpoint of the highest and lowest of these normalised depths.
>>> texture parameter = 0.015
